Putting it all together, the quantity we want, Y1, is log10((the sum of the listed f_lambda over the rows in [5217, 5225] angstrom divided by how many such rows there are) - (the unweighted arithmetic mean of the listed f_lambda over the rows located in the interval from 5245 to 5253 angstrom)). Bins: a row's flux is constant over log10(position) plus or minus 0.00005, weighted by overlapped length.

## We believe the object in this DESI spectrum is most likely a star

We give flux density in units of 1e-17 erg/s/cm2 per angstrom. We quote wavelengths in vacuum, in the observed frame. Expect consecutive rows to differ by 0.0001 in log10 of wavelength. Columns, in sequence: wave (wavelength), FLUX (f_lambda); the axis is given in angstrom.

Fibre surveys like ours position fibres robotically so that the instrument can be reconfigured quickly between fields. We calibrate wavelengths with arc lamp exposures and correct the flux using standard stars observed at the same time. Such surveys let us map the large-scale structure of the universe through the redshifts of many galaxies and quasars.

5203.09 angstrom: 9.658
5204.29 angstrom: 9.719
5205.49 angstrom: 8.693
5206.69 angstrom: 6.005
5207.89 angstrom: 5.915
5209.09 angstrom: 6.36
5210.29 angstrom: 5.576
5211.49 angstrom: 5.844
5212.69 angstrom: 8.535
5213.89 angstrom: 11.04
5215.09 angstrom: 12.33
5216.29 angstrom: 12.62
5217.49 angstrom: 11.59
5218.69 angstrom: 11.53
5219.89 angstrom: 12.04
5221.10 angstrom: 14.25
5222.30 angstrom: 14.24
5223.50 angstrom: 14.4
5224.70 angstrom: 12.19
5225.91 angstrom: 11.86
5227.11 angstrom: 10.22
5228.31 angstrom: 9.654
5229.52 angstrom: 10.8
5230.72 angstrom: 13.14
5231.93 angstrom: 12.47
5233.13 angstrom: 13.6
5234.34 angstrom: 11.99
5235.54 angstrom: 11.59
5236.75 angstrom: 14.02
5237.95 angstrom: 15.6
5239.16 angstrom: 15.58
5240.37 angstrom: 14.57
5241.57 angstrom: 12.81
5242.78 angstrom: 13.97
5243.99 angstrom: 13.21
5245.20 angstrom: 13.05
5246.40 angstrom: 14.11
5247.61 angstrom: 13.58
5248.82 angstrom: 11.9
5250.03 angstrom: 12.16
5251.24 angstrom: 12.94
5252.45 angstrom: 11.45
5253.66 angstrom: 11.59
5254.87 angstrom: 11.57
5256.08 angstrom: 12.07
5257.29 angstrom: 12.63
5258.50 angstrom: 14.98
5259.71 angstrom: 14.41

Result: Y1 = -0.82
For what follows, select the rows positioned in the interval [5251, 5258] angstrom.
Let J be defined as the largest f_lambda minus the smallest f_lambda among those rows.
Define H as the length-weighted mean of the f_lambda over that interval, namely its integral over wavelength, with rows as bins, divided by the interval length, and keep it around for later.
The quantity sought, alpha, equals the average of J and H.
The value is 6.8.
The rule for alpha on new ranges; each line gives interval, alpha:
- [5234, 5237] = 7.4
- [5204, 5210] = 5.5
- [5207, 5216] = 7.4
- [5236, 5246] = 8.4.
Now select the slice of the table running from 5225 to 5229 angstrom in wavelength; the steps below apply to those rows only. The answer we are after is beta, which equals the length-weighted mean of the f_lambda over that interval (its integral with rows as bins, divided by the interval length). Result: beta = 10.69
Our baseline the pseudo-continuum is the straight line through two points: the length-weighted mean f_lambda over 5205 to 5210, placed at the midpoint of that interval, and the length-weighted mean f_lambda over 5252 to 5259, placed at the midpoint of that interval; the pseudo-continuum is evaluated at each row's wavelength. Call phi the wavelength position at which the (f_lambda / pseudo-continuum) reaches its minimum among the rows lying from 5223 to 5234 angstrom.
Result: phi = 5228.31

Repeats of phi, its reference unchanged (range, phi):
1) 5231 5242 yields 5235.54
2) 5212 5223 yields 5212.69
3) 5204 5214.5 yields 5210.29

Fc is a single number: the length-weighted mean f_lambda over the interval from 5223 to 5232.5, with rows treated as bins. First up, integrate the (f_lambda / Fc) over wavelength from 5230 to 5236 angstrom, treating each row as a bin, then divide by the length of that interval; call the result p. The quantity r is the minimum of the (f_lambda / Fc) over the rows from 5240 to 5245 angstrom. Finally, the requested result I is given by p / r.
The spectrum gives 0.98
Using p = 1.06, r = 1.1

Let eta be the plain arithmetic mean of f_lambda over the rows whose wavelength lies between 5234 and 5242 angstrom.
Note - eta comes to 13.7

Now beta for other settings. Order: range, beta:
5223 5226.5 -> 12.76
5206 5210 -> 6.11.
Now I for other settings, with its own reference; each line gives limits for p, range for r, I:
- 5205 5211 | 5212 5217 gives 0.76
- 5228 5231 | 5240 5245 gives 0.87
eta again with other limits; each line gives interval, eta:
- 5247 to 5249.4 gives 12.7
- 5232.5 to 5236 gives 12.4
